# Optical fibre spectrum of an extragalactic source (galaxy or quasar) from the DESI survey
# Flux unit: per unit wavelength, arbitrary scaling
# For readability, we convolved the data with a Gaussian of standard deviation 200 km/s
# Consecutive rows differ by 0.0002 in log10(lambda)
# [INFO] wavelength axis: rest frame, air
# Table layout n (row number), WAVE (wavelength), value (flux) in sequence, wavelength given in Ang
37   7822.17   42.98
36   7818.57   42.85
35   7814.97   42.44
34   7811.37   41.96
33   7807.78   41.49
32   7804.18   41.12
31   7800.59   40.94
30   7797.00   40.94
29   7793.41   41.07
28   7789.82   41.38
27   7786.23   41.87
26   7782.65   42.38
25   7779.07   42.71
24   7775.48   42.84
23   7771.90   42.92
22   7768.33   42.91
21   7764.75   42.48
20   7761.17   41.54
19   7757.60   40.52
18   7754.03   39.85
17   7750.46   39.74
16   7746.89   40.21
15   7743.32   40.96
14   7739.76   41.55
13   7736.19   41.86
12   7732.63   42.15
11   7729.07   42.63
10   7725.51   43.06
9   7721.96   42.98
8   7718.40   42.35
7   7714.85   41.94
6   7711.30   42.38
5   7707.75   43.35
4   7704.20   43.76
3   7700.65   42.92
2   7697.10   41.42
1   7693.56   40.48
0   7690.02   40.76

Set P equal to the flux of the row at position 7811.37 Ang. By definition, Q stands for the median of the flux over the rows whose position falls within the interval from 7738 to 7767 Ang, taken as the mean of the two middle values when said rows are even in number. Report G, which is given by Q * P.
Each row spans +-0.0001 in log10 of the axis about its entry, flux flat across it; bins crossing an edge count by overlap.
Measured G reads 1709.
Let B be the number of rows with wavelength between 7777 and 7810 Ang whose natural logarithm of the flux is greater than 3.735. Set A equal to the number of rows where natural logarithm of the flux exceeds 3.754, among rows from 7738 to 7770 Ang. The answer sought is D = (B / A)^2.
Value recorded 4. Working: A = 1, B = 2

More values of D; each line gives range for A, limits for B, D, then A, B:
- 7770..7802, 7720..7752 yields 2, 3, 4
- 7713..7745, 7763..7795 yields 9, 2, 6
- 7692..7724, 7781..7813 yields 0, 4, 2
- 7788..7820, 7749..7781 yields 25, 1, 5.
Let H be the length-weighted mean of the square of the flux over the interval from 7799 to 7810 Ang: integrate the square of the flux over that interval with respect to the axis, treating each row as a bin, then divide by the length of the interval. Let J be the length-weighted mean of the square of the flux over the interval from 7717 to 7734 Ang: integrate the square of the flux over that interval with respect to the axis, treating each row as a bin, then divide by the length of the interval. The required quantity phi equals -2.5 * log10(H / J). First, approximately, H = 1700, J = 1819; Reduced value 0.07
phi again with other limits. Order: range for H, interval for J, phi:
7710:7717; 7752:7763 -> -0.08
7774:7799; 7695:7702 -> 0.01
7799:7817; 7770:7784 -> 0.06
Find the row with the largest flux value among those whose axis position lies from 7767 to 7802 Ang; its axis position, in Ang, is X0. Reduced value 7771.90 Ang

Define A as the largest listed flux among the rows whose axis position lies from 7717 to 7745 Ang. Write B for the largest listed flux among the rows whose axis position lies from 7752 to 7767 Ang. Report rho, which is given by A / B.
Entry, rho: 1.01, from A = 43.06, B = 42.48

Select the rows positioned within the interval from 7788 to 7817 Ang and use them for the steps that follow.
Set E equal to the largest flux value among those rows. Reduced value 42.44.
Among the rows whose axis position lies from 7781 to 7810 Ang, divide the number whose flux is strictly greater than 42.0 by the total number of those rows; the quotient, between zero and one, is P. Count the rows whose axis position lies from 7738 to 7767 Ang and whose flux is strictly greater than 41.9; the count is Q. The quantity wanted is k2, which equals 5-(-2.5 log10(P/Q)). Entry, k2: 2.7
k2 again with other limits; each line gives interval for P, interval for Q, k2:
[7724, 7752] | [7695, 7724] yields 1.8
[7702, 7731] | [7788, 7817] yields 4.1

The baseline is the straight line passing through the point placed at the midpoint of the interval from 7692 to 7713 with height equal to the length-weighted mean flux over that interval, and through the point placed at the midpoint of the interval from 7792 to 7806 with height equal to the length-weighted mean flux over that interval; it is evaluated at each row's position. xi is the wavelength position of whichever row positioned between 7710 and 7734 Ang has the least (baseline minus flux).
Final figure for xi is 7725.51 Ang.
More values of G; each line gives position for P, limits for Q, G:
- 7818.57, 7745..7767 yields 1730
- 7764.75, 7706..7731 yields 1811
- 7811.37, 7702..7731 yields 1796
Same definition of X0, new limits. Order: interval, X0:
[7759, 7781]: 7771.90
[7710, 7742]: 7725.51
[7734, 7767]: 7764.75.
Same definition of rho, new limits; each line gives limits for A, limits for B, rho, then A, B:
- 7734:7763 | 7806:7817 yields 0.99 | 41.86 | 42.44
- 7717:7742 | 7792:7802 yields 1.05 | 43.06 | 41.07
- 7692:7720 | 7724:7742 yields 1.02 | 43.76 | 43.06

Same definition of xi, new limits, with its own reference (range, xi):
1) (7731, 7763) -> 7732.63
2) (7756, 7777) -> 7771.90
